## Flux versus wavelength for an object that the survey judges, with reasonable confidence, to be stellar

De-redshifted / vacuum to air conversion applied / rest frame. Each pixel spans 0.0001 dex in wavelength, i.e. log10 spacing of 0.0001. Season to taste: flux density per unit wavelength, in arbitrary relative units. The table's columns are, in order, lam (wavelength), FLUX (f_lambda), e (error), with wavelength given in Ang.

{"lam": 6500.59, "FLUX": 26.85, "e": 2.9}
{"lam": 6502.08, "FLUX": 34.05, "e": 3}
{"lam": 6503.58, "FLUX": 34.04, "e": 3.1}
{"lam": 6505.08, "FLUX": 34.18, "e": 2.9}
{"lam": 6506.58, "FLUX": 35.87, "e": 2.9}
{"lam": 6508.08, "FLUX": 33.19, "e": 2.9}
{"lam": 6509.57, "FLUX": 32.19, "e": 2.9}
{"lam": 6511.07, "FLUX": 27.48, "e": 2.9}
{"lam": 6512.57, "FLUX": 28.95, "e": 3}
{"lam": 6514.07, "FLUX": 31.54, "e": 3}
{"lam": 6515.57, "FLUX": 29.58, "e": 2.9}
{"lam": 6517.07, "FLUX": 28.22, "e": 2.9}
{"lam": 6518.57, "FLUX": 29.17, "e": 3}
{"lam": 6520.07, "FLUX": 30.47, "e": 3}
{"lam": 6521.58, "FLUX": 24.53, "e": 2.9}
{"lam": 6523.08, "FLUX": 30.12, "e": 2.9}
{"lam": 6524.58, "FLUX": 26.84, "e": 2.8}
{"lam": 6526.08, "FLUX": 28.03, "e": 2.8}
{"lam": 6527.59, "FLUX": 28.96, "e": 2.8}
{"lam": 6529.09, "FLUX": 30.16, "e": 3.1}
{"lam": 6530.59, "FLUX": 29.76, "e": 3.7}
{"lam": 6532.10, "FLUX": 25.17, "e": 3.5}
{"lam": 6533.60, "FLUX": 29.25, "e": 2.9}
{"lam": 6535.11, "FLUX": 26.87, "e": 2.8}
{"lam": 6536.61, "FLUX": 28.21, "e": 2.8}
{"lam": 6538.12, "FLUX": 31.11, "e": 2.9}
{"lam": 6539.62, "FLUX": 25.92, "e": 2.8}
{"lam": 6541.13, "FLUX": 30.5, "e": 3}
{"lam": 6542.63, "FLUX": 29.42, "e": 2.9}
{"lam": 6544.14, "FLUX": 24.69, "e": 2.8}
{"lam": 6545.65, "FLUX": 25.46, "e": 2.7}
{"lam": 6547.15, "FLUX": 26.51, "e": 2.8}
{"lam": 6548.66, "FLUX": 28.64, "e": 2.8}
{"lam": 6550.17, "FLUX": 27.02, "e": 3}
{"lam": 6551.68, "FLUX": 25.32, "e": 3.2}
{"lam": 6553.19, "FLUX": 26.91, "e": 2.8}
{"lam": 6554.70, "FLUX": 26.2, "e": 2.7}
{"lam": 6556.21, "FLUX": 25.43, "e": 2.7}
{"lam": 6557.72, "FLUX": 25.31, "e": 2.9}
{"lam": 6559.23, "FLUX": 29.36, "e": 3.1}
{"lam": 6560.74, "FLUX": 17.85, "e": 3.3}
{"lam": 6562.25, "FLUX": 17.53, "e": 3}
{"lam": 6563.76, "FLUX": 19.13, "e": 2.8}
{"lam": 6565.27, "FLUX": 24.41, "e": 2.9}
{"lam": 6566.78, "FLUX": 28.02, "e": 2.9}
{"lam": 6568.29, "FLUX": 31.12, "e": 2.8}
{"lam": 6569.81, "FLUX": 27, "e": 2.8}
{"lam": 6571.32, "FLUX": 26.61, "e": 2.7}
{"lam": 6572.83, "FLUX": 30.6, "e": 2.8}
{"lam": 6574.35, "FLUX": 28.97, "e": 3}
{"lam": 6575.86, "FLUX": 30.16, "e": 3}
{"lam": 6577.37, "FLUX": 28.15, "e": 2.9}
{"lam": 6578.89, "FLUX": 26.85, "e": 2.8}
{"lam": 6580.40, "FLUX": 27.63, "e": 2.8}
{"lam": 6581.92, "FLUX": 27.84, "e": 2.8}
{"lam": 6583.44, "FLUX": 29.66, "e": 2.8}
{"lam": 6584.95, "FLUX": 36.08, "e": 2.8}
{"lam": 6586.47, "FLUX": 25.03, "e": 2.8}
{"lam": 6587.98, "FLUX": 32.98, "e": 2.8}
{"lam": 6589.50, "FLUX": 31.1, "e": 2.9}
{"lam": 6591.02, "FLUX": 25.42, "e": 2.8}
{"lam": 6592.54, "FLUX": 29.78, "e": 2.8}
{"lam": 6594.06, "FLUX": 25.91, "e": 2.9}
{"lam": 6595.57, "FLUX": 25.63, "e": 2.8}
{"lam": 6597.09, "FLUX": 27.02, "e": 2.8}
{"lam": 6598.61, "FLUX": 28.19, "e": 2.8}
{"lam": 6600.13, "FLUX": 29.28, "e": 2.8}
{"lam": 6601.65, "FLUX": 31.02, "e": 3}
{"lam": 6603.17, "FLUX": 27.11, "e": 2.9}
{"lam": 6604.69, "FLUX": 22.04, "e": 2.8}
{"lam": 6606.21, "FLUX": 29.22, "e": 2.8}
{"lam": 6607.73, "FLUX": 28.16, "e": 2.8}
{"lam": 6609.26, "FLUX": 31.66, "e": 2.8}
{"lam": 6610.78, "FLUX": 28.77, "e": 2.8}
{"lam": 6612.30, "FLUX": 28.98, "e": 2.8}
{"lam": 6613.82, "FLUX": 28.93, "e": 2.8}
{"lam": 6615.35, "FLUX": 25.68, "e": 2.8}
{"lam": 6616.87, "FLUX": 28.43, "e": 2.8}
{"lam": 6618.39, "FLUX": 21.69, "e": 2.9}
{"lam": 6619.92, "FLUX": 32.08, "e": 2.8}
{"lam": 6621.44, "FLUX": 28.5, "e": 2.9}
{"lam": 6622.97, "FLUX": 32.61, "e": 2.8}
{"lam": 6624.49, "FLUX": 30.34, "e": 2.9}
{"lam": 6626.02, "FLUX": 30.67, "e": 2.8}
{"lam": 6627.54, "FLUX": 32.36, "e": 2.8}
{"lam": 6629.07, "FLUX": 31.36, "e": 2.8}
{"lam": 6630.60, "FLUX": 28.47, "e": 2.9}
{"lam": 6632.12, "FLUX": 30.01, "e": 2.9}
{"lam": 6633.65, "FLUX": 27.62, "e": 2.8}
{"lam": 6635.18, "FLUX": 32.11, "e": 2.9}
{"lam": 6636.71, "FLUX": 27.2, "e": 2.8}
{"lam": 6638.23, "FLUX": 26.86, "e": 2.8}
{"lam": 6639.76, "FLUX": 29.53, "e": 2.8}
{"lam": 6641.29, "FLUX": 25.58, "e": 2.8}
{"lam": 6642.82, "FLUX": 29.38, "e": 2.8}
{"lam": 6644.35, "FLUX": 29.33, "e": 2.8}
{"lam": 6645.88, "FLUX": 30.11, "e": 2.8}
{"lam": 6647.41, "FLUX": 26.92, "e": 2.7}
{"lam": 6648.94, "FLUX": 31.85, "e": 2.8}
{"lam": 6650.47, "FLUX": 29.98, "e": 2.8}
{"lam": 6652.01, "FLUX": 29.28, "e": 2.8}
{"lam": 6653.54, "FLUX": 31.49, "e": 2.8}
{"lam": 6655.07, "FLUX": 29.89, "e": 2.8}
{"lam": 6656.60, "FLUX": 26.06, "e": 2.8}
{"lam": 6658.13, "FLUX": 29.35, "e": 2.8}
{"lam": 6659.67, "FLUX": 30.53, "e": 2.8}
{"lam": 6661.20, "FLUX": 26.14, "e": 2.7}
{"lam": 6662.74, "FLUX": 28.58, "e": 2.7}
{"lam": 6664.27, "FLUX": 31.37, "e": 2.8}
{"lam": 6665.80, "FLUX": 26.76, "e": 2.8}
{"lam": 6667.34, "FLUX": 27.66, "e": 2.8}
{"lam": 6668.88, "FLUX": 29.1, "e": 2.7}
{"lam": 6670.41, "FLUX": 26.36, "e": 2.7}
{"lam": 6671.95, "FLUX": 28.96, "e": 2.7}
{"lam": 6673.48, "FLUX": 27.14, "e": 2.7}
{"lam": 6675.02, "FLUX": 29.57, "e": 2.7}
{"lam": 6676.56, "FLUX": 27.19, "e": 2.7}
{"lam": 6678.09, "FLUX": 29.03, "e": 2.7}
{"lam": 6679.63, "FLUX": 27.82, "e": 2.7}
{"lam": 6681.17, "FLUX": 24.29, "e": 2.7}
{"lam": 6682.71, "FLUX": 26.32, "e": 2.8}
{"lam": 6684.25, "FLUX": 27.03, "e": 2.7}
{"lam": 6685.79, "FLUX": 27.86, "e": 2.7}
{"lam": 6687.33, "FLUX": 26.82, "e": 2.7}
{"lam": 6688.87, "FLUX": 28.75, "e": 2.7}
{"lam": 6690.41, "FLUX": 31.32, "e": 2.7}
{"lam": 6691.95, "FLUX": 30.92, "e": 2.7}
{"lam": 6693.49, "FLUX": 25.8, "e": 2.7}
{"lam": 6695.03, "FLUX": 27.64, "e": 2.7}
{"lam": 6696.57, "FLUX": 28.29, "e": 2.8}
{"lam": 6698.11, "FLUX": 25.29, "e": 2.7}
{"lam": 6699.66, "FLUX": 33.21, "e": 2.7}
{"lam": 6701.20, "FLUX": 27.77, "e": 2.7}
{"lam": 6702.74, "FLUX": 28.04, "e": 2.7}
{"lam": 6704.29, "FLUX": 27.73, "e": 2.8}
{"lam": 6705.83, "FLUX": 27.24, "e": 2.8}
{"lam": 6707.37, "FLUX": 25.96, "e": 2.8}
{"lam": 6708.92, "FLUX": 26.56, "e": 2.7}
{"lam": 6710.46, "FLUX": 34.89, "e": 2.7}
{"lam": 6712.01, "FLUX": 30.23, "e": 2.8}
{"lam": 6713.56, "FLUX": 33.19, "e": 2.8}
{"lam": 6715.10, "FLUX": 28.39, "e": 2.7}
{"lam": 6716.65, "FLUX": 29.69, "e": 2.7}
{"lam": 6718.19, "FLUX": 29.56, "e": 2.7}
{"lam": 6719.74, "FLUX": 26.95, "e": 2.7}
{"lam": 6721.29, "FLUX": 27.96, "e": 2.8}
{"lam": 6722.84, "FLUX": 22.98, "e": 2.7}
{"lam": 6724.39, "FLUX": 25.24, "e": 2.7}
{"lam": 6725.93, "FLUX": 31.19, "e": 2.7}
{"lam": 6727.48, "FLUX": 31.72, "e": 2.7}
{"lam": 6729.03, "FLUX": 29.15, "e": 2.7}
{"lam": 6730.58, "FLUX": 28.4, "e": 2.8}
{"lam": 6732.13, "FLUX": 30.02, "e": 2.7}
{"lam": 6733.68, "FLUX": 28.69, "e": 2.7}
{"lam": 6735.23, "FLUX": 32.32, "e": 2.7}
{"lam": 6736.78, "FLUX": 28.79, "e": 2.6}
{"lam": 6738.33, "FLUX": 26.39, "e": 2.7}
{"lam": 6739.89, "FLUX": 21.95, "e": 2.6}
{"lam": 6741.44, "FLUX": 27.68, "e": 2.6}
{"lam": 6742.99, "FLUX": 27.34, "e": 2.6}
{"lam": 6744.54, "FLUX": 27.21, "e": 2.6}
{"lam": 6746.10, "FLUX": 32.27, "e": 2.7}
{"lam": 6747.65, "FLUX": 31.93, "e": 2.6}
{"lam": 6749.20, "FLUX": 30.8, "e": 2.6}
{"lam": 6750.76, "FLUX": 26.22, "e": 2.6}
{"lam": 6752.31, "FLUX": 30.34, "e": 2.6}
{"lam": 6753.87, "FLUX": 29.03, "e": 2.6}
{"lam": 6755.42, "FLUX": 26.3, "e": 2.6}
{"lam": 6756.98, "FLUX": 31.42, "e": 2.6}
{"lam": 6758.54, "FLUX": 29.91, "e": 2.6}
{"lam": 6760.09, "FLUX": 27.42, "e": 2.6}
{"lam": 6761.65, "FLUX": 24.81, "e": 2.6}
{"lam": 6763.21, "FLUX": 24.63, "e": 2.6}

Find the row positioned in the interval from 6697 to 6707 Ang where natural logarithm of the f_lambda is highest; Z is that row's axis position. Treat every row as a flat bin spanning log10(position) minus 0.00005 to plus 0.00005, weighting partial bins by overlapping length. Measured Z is 6699.66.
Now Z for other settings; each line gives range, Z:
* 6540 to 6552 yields 6541.13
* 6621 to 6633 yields 6622.97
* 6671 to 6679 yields 6675.02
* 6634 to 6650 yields 6635.18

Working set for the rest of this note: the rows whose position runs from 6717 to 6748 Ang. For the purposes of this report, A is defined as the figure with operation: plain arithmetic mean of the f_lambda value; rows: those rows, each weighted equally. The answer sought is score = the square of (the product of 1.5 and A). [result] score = 1813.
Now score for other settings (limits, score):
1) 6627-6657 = 1928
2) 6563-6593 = 1805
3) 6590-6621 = 1733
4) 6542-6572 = 1474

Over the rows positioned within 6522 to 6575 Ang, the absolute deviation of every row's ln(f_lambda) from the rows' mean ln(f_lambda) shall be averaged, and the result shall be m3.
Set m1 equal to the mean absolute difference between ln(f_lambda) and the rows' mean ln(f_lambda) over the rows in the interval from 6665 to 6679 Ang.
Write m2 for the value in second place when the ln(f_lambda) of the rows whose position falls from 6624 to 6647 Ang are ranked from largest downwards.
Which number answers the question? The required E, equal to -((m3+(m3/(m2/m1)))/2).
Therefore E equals -0.047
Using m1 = 0.038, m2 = 3.47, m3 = 0.094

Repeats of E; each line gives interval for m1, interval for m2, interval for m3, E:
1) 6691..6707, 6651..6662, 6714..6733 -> -0.033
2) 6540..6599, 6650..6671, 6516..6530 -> -0.026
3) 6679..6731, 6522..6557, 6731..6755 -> -0.038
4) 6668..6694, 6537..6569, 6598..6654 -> -0.033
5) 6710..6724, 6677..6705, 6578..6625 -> -0.041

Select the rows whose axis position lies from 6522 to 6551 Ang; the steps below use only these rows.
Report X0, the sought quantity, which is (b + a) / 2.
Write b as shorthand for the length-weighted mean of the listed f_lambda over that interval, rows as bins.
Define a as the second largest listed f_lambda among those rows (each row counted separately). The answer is 29.2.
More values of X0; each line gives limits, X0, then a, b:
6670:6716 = 30.8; 33.21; 28.3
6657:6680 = 29.4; 30.53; 28.3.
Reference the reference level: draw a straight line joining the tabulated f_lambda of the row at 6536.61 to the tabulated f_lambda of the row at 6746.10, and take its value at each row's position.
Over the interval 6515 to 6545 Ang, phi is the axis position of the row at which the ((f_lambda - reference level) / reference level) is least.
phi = 6544.14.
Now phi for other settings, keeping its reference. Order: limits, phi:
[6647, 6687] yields 6681.17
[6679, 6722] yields 6681.17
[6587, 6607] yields 6604.69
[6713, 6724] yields 6722.84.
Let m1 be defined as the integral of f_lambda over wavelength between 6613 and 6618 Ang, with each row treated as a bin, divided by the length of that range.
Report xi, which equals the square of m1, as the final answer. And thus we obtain 743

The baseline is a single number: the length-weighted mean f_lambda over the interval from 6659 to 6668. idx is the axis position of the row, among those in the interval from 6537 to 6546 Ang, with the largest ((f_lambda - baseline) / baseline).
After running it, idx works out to 6538.12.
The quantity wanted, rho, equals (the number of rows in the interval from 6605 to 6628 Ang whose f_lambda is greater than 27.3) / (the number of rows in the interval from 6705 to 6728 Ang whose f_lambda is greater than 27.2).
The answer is 1.30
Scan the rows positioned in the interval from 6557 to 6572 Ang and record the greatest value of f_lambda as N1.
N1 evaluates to 31.12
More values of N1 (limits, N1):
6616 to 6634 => 32.61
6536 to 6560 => 31.11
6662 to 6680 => 31.37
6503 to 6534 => 35.87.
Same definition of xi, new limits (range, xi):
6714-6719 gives 870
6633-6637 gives 852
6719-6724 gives 669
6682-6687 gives 731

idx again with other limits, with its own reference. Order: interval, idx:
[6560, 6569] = 6568.29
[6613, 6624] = 6622.97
